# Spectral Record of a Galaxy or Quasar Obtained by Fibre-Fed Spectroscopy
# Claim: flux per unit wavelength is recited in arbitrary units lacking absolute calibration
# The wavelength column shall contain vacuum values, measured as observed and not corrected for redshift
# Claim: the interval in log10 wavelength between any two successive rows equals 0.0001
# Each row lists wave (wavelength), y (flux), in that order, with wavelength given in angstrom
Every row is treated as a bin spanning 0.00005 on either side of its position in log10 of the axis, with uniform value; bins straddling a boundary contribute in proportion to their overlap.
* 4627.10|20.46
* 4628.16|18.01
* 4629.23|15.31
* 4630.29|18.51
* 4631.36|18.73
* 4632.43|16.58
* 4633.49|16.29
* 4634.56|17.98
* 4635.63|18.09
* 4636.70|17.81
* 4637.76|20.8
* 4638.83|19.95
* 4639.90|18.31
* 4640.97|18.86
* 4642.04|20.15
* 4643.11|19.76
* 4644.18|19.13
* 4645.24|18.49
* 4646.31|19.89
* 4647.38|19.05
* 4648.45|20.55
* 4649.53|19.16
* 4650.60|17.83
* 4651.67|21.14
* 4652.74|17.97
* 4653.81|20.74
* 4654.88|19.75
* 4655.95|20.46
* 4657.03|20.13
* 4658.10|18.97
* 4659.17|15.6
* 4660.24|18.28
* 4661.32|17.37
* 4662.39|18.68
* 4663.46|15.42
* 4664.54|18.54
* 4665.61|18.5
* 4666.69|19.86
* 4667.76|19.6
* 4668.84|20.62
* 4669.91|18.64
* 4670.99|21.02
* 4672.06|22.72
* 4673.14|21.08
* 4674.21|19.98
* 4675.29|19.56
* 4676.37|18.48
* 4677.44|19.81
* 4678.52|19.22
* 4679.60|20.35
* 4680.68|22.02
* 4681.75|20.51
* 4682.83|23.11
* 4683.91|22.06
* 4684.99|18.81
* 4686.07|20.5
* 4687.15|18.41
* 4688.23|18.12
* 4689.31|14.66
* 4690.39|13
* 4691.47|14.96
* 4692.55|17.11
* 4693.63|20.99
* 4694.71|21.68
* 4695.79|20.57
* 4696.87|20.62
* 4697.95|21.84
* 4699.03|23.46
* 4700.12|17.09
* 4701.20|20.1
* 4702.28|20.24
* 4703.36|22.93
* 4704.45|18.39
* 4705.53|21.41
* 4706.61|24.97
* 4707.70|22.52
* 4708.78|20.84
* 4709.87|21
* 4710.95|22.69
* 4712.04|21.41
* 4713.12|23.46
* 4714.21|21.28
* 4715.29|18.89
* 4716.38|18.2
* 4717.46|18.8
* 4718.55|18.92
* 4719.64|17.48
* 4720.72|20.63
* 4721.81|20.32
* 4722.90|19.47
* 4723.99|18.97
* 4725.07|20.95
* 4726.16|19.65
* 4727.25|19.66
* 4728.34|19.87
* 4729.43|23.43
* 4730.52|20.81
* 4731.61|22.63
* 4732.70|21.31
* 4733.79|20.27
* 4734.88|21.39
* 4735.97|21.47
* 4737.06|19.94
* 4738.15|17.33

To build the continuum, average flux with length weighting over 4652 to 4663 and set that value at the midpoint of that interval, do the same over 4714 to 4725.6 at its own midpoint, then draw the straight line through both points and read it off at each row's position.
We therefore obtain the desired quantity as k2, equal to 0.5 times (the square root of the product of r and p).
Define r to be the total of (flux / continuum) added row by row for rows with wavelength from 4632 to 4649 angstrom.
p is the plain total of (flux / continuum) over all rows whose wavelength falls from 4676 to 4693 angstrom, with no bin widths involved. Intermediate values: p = 15.8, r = 16.2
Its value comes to 7.99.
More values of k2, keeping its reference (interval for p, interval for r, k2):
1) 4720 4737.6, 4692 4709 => 8.59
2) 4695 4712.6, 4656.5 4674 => 8.44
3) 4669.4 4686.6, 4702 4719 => 8.66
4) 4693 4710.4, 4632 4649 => 8.43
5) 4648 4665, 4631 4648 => 8.01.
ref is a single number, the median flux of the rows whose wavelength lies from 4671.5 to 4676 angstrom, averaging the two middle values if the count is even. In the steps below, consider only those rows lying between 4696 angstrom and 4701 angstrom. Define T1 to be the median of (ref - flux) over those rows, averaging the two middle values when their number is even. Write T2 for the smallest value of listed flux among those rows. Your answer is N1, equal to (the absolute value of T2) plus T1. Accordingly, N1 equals 16.4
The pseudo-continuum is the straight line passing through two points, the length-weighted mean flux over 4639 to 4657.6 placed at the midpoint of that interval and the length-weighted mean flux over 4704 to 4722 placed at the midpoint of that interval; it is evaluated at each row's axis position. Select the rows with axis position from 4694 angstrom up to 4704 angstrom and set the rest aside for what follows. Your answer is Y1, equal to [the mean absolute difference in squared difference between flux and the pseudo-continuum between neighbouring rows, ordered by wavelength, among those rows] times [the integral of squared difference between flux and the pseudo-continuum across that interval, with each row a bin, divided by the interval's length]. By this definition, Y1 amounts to 12.5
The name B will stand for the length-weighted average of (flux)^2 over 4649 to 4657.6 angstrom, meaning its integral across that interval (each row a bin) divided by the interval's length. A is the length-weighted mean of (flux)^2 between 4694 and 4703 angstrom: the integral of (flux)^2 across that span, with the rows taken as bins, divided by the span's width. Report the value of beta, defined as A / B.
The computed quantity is 1.12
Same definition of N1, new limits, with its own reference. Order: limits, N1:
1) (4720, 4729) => 19.7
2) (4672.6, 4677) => 19.2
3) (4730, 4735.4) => 19.5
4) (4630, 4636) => 18.8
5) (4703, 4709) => 17.0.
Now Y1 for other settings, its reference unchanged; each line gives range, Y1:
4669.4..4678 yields 5.0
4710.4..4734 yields 9.5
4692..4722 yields 20.0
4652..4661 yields 15.3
